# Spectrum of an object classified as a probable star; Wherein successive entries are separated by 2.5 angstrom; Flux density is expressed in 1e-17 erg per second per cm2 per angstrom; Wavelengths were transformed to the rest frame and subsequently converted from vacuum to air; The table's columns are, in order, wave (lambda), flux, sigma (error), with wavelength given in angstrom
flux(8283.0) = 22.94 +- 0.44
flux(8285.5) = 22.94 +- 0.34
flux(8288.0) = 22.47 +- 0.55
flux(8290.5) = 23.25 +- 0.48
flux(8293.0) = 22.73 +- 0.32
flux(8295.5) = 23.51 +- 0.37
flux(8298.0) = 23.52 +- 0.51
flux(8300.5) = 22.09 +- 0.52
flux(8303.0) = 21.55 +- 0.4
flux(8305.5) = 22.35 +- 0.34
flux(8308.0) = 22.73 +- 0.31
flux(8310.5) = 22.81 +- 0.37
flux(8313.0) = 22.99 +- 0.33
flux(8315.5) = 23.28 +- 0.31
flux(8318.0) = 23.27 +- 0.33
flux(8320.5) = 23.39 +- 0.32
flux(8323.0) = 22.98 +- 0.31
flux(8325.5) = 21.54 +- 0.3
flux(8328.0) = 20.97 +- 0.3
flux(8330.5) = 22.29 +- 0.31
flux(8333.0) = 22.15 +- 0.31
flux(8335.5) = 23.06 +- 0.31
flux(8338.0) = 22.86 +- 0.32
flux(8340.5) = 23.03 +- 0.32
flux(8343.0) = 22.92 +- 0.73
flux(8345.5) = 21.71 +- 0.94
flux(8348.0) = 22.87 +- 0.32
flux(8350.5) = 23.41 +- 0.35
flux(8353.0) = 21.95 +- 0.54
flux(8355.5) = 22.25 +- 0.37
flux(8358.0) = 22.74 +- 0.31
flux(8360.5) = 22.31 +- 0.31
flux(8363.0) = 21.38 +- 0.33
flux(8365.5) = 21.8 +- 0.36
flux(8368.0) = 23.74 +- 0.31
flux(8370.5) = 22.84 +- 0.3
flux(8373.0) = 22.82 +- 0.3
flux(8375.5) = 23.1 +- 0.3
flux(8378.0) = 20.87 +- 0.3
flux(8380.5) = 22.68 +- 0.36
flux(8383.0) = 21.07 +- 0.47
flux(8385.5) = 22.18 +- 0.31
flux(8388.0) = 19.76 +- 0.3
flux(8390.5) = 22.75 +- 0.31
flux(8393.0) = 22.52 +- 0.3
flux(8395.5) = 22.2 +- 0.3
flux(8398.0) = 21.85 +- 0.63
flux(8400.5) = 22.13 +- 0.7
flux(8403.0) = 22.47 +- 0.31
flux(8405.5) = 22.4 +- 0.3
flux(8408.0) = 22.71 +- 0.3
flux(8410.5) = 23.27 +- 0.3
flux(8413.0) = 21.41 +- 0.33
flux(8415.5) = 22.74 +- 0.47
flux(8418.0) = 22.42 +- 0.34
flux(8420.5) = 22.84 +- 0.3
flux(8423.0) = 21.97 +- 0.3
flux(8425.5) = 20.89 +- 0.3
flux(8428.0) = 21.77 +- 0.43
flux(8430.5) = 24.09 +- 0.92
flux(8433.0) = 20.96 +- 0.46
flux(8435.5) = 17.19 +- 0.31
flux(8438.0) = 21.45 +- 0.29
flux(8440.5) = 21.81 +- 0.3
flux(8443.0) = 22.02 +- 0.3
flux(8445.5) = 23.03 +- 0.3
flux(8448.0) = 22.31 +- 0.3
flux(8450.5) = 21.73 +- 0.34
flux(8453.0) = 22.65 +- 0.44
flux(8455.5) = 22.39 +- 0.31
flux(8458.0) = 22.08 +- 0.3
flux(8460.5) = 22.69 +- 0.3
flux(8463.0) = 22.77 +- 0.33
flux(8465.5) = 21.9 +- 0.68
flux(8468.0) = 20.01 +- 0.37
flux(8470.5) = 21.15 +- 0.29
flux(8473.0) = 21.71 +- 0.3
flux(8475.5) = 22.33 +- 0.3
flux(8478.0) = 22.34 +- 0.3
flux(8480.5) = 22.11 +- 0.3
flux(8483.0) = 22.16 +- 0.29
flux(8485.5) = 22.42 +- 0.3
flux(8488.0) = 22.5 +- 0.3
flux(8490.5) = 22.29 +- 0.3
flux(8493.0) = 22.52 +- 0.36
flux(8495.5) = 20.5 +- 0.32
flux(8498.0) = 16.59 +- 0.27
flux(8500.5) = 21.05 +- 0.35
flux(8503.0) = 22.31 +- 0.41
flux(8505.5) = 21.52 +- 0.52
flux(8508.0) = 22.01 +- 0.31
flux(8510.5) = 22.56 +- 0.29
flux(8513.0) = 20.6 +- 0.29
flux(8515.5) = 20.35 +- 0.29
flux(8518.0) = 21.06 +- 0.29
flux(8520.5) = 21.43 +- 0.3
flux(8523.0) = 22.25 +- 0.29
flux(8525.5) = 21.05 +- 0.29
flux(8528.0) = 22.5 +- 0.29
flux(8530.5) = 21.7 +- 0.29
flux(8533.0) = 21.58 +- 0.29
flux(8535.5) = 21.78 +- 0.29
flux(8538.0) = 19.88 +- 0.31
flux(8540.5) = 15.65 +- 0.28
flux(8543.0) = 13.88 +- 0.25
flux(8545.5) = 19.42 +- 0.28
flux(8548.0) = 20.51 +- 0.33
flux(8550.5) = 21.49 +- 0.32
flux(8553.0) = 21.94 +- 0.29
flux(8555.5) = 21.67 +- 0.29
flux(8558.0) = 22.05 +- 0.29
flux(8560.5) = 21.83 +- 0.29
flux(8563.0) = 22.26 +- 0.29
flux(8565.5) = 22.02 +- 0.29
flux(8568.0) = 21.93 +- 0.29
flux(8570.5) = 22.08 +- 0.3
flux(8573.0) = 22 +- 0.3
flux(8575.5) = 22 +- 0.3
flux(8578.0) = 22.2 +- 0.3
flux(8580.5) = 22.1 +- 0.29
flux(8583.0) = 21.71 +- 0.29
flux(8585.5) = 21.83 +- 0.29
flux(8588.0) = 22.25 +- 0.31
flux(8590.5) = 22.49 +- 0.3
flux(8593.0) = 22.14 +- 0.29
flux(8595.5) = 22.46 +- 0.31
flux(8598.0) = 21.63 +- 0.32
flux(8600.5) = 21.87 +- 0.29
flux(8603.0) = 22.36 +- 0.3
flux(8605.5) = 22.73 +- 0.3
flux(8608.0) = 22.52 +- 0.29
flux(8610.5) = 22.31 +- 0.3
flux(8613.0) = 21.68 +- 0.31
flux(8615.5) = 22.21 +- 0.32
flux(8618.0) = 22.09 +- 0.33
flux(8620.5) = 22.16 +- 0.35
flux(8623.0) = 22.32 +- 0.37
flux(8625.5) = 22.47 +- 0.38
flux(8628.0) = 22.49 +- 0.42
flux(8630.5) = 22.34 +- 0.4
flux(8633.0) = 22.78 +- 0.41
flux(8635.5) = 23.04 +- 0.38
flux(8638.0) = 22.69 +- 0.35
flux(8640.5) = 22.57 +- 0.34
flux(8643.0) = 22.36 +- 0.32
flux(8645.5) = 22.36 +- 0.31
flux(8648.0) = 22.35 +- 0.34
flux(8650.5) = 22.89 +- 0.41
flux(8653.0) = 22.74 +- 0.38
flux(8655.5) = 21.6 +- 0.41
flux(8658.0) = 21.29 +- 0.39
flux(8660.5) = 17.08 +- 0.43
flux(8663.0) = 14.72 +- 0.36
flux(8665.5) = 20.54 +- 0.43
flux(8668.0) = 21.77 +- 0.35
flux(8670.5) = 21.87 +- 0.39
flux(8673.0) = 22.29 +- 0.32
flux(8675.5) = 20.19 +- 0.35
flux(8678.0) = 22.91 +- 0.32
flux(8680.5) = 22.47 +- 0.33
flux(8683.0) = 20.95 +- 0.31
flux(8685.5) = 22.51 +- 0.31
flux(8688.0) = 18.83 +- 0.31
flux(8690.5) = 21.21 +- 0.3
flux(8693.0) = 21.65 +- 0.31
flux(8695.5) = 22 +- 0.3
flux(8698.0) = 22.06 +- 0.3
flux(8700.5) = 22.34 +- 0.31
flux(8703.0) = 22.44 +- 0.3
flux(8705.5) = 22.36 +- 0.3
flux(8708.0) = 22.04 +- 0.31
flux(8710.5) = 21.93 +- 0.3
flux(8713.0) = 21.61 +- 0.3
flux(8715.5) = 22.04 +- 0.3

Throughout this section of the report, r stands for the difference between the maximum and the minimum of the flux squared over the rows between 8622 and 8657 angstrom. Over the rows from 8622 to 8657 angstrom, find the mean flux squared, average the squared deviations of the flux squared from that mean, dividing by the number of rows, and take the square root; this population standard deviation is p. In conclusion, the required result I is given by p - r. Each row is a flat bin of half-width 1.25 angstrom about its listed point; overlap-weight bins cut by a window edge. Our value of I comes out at -49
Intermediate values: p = 15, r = 64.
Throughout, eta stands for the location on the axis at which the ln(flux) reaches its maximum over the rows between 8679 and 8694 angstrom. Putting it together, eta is 8685.5 angstrom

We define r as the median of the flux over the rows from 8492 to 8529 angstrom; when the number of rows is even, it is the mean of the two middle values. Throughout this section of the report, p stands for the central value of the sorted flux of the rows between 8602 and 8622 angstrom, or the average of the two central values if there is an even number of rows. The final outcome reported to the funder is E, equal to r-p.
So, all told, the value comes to -0.83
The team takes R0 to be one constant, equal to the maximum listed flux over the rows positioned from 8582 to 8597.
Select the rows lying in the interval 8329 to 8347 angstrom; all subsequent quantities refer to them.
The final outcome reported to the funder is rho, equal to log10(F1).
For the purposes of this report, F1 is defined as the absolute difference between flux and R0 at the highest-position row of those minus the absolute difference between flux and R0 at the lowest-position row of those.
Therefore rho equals -0.2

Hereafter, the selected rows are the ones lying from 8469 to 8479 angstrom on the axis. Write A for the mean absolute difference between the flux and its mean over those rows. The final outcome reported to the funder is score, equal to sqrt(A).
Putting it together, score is 0.67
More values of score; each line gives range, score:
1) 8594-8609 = 0.58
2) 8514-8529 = 0.79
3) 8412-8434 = 0.90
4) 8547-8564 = 0.62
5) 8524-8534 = 0.63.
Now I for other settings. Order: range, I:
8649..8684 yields -222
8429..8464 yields -223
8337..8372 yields -77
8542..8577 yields -225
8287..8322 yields -63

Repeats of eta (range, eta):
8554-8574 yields 8563.0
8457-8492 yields 8463.0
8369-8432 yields 8430.5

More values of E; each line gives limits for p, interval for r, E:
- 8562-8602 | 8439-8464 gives 0.30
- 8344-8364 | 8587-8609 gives 0.08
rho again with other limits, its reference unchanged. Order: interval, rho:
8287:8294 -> -0.7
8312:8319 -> -0.6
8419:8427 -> 0.1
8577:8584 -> -0.3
